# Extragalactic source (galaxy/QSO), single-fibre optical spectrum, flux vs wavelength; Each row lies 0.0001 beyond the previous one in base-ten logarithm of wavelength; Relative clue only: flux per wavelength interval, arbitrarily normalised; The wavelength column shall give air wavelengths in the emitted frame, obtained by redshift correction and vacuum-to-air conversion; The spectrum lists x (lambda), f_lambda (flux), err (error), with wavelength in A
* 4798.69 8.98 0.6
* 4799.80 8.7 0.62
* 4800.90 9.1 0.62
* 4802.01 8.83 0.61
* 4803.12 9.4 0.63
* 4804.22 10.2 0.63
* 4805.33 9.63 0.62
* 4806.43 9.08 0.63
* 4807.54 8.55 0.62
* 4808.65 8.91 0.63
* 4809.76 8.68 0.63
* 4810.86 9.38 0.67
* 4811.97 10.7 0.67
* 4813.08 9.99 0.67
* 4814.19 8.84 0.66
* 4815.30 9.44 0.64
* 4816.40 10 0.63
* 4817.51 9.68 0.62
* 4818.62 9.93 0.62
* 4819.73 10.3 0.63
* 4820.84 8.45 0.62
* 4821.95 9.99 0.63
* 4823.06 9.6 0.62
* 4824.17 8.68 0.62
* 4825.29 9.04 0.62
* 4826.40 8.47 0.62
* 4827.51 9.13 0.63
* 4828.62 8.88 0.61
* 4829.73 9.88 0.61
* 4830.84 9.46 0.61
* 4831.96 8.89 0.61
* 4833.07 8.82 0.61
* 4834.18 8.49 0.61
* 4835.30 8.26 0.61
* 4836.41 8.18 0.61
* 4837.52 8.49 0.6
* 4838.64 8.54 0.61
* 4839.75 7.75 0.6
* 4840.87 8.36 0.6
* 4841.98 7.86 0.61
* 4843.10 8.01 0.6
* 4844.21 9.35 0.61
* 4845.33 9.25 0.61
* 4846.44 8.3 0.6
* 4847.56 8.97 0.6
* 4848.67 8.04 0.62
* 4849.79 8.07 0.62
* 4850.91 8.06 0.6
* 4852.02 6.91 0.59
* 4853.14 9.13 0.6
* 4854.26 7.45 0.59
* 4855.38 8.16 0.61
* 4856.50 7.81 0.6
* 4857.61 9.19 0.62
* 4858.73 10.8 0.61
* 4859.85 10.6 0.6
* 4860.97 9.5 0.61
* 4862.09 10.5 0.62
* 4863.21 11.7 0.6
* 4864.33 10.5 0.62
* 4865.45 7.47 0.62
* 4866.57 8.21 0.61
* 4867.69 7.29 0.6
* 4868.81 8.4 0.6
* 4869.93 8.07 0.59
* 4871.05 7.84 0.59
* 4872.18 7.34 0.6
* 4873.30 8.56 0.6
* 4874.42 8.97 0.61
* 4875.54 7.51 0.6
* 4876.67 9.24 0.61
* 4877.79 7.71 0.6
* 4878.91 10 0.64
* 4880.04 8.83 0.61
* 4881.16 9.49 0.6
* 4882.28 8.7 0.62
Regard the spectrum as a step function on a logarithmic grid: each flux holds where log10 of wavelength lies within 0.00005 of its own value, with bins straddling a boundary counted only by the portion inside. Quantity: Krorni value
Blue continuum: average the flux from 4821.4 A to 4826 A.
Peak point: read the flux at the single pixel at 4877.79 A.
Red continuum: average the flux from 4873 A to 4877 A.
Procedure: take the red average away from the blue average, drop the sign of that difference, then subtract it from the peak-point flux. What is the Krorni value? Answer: 7.0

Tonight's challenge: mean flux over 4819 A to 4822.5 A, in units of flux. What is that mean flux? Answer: 9.6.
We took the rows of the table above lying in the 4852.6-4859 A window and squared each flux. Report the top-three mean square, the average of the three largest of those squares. 95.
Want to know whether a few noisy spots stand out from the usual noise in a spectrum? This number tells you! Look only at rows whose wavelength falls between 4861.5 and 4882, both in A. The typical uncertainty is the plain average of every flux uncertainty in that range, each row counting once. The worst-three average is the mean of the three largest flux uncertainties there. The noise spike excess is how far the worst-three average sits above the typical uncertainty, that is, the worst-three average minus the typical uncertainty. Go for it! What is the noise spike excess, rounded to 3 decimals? 0.020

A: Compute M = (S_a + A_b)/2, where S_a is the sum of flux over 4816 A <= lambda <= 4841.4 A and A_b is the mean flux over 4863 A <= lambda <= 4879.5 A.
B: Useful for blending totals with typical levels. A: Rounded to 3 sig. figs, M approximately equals 108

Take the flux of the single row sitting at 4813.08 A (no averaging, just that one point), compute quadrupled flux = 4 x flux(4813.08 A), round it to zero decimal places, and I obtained 40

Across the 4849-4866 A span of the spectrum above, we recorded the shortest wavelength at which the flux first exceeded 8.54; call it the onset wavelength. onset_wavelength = 4853.14 A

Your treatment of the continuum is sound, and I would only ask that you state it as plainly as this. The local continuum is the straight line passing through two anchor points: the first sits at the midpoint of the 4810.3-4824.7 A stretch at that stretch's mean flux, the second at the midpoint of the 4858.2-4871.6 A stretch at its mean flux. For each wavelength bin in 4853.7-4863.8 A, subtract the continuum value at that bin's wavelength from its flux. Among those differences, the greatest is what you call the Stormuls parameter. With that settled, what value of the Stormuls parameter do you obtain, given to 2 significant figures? 2.4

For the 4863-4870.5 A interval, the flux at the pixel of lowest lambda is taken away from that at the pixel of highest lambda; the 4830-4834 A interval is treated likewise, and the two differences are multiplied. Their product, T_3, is 2.3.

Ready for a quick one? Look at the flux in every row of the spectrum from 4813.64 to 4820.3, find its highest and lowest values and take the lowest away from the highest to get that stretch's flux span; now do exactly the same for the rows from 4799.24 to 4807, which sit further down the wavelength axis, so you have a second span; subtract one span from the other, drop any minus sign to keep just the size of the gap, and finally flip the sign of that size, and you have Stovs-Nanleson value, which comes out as 0.0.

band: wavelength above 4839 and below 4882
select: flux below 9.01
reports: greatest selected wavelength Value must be 4880.04 A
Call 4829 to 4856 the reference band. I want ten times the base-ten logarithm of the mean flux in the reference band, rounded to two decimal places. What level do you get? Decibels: 9.27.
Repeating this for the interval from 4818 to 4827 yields 9.69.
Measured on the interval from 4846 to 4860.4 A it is 9.33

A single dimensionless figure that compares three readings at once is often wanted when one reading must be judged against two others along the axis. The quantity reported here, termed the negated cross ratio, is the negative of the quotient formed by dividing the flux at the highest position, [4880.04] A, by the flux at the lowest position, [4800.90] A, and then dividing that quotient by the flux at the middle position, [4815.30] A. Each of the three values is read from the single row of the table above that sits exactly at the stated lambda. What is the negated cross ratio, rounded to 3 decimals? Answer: -0.103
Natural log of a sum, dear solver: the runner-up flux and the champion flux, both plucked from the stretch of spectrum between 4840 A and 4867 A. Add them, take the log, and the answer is 3.11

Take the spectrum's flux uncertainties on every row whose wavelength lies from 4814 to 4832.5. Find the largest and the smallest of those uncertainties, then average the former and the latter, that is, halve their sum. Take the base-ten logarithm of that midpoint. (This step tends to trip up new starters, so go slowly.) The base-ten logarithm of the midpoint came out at -0.197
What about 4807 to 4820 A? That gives -0.190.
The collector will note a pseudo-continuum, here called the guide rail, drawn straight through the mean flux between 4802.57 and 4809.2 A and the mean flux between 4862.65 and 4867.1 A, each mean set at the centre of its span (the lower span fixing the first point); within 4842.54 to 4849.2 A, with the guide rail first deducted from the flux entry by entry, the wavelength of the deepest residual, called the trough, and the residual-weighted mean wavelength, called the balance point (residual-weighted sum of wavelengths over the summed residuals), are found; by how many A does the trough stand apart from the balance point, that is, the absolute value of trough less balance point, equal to 3.0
